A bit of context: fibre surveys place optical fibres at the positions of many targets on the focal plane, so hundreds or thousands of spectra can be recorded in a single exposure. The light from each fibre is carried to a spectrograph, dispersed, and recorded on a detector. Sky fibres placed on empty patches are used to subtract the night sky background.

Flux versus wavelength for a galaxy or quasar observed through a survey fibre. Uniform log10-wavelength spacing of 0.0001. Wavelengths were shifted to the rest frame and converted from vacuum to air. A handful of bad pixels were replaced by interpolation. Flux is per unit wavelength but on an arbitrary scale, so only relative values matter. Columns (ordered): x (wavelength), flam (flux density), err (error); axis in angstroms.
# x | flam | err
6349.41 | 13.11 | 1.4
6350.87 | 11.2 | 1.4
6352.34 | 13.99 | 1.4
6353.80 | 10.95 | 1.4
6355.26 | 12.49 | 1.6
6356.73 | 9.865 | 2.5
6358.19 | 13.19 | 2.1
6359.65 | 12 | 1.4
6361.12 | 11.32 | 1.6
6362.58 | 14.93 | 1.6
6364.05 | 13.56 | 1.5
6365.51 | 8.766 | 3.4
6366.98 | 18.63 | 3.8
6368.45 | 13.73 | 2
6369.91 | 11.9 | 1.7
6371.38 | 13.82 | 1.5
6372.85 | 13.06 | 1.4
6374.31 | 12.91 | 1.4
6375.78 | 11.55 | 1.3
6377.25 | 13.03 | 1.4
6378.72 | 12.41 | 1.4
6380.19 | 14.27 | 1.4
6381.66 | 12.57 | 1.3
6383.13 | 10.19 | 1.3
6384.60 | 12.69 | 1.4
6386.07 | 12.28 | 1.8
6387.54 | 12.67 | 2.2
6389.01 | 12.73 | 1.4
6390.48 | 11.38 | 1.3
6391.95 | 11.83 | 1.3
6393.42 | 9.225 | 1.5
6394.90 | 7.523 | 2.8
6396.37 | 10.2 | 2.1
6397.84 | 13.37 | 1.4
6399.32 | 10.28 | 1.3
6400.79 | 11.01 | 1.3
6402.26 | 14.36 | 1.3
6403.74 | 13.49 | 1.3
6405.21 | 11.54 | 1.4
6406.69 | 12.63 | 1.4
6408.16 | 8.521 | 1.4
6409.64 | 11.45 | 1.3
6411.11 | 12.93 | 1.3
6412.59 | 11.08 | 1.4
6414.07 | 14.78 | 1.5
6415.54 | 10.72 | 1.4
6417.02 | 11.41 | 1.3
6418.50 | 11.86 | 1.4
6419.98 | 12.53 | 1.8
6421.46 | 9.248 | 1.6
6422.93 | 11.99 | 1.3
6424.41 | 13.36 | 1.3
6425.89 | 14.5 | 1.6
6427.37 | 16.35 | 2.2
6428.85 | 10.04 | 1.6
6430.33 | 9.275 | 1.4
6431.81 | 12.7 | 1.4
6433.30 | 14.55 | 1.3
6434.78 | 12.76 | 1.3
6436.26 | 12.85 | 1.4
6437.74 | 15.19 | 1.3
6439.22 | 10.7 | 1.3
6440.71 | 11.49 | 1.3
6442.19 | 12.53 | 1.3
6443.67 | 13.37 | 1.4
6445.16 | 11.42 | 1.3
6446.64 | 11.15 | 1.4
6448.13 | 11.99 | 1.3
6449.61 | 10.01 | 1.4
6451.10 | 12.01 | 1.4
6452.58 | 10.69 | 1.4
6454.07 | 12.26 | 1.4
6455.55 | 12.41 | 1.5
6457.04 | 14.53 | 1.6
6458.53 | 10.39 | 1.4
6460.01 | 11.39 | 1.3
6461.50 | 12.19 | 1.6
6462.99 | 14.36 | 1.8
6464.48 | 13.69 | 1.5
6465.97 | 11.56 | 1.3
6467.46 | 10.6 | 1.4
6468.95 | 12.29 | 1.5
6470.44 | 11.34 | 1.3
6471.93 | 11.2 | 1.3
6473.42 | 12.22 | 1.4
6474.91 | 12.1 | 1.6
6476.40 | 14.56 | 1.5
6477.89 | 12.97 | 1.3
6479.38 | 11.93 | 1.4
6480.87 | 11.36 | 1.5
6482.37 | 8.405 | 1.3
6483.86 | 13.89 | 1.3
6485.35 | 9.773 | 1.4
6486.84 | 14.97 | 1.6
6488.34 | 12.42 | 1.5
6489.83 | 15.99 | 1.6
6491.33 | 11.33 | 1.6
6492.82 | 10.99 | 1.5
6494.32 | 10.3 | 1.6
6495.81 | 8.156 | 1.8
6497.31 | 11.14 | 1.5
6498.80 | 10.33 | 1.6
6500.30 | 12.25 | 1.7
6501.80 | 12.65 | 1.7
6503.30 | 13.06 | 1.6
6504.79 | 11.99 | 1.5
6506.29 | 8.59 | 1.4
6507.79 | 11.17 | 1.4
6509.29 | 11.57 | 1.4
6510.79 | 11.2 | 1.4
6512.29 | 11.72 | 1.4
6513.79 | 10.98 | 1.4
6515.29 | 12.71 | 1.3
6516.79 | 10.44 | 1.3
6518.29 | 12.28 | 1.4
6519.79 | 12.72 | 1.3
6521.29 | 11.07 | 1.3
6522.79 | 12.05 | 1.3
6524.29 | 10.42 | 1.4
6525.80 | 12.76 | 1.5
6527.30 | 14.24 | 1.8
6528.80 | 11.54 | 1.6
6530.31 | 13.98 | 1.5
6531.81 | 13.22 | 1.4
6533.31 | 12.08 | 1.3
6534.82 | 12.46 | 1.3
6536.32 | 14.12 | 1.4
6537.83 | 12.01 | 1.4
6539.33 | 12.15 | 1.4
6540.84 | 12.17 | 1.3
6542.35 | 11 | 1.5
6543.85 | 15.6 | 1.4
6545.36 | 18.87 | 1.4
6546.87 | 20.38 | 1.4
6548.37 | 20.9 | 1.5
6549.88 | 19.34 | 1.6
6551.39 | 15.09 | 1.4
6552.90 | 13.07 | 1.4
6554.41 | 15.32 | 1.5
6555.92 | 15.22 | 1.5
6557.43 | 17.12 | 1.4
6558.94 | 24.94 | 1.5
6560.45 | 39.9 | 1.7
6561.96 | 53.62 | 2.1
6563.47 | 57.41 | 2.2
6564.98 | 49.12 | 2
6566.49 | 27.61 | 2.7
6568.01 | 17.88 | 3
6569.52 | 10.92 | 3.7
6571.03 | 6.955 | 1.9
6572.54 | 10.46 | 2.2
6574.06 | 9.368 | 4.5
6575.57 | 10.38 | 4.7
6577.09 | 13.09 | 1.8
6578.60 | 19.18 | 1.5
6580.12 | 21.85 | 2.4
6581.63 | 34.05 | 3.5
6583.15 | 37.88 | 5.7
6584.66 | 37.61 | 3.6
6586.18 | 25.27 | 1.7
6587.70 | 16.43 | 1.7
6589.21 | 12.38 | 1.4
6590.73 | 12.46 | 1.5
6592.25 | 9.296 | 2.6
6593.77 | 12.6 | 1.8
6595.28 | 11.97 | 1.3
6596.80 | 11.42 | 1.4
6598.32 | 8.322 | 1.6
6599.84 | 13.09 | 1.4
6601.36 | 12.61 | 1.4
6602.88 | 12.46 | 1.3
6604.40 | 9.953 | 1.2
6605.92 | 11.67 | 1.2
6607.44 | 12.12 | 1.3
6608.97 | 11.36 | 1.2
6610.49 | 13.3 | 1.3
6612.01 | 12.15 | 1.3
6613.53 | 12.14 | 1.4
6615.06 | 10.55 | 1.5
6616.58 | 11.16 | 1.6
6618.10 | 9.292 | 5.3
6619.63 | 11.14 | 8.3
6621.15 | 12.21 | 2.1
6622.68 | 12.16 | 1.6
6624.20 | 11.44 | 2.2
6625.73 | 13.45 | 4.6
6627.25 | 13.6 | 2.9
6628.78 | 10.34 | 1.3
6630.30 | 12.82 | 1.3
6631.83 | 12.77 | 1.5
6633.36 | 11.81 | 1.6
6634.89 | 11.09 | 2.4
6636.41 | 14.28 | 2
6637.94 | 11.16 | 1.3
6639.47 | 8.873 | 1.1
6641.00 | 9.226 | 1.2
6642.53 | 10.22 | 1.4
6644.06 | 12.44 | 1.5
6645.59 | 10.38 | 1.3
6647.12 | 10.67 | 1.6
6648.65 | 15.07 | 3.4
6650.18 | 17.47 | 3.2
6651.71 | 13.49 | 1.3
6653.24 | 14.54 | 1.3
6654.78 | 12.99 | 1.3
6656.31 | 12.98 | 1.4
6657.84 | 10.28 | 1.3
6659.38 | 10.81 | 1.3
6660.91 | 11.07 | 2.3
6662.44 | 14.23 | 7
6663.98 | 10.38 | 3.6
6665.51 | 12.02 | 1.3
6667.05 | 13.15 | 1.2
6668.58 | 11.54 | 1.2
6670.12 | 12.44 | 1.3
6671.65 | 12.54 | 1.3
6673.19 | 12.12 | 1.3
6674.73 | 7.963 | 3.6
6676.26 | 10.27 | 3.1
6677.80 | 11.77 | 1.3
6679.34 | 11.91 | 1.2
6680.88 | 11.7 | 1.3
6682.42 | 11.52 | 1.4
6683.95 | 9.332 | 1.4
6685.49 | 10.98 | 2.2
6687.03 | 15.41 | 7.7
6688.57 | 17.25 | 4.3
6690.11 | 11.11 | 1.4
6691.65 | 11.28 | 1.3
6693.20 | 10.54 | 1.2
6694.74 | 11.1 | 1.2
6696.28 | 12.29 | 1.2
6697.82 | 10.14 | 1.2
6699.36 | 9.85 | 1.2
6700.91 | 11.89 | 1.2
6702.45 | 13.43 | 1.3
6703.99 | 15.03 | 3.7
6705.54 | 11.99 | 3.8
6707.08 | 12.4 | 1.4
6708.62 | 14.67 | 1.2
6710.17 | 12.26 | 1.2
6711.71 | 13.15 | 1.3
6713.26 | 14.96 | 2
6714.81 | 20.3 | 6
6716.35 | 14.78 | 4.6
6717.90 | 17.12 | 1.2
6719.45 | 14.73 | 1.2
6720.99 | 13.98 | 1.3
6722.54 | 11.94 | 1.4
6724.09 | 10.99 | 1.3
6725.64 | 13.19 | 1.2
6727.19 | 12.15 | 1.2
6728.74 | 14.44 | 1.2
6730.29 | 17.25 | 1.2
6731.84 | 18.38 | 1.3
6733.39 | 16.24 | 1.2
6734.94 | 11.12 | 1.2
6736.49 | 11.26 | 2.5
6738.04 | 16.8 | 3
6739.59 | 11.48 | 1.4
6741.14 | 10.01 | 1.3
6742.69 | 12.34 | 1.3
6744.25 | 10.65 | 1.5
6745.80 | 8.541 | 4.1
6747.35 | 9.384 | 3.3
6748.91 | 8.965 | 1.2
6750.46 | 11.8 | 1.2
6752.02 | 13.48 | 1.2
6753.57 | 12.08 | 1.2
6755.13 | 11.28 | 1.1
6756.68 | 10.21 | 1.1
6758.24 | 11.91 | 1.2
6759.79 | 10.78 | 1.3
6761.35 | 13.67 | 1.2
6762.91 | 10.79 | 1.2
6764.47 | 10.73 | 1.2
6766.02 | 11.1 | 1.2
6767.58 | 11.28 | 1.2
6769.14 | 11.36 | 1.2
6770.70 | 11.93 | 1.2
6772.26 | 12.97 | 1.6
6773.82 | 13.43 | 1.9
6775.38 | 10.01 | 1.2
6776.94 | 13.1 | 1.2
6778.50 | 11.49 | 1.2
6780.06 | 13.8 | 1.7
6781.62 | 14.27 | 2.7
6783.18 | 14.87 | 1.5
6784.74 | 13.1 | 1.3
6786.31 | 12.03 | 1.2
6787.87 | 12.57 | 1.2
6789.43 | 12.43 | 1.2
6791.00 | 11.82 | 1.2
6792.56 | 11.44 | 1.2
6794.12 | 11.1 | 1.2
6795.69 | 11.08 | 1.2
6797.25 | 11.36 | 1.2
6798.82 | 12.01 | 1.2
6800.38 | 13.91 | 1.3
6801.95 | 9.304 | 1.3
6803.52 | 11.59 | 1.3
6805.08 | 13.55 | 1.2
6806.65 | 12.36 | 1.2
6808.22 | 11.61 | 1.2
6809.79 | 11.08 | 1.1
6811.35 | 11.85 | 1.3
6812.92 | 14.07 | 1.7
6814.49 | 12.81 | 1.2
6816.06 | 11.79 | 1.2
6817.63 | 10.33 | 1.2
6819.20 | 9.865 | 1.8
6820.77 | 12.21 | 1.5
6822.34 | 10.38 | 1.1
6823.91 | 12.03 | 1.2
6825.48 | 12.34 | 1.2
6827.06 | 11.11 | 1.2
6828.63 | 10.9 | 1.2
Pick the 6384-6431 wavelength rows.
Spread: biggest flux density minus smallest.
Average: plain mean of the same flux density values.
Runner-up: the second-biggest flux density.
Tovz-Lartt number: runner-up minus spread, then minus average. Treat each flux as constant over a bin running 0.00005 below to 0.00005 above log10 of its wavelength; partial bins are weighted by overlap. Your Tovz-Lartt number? -5.8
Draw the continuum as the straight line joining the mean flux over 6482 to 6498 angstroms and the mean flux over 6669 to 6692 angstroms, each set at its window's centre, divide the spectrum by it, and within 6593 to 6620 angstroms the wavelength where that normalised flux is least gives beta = 6598.32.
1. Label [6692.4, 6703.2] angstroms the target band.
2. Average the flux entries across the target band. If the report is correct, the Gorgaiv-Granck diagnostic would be 11.3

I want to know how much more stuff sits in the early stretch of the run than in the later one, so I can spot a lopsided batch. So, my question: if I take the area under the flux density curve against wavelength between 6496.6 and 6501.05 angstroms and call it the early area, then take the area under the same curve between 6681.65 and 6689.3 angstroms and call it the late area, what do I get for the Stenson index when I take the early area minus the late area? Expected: -49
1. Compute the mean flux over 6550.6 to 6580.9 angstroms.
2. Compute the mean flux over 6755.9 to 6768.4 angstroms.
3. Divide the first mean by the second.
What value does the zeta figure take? 1.98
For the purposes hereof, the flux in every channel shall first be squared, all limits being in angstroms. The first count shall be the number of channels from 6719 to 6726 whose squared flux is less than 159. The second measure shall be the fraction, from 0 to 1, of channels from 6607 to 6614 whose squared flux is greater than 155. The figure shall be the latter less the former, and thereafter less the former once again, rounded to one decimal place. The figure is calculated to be -3.8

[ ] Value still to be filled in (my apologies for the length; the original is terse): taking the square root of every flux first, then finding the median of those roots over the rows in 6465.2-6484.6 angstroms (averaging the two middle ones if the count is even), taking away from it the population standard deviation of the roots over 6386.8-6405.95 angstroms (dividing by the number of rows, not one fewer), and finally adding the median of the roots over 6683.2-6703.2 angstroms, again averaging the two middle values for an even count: 6.51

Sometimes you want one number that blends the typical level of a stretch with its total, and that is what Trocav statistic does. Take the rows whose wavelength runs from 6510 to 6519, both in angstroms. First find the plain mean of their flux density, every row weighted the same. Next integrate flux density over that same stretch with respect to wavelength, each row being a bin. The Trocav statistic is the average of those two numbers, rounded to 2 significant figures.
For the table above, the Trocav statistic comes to 58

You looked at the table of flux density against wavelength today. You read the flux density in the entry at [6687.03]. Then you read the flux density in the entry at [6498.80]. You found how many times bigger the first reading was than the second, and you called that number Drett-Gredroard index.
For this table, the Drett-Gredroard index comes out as 1.5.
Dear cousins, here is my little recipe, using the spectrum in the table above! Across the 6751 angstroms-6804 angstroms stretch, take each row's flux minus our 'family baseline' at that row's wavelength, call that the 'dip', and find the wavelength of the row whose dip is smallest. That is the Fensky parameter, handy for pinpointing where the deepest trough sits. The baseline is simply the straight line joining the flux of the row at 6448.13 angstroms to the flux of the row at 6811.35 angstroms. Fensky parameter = 6801.95 angstroms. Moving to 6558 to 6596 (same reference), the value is 6571.03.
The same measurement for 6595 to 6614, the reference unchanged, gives 6598.32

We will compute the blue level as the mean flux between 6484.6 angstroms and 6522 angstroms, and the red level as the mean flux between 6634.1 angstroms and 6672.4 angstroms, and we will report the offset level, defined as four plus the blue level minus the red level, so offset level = 3.5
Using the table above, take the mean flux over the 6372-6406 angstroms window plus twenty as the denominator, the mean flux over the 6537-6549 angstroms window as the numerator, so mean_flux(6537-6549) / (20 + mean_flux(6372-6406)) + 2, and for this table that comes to 2.48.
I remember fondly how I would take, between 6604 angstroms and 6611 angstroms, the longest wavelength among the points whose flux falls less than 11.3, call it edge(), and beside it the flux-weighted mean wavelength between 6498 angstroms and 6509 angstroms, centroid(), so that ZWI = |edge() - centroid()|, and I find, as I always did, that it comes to 101.2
